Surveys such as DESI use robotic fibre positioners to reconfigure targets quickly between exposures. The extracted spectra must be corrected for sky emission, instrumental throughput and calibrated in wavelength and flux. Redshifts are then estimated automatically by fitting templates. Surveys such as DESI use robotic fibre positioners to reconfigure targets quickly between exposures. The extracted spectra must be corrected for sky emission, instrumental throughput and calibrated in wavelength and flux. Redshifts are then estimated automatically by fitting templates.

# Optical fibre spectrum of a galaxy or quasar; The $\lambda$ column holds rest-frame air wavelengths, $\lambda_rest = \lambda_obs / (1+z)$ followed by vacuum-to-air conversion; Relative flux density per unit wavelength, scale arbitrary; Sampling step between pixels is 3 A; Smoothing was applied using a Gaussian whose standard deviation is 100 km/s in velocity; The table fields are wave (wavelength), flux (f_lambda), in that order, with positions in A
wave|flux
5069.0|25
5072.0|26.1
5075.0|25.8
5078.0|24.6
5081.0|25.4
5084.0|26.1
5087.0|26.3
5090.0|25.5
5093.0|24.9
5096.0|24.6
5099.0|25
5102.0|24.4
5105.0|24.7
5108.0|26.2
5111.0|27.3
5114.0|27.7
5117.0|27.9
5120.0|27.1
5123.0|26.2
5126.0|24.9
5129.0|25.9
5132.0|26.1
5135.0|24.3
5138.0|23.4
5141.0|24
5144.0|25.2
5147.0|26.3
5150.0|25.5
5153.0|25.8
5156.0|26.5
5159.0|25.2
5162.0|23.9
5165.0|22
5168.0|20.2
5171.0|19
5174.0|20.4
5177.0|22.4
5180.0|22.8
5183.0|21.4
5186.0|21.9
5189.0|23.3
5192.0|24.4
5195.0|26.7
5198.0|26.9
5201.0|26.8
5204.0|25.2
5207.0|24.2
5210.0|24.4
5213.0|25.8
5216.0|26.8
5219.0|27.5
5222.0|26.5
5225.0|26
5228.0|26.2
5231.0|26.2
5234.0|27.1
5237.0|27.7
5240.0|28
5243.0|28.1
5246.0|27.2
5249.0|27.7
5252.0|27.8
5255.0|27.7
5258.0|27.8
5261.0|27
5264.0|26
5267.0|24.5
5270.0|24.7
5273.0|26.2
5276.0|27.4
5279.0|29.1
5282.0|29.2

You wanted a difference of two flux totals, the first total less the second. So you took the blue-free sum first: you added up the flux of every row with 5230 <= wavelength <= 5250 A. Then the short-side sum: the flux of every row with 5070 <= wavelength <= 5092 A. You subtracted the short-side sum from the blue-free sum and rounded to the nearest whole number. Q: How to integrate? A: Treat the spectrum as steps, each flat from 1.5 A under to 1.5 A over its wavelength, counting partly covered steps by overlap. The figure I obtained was 12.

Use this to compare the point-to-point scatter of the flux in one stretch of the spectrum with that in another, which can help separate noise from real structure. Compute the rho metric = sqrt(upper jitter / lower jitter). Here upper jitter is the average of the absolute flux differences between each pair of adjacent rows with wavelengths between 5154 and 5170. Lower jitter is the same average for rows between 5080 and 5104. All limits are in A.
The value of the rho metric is 1.75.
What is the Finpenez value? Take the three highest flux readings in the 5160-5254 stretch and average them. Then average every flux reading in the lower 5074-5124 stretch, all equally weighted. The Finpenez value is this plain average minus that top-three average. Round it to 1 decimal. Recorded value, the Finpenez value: -2.1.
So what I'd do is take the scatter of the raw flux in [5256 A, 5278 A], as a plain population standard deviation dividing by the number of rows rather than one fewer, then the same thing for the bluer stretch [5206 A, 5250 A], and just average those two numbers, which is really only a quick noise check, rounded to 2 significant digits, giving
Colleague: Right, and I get 1.2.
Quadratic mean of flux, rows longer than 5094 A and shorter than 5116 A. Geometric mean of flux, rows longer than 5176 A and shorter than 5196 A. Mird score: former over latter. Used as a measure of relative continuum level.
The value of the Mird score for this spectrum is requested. 1.11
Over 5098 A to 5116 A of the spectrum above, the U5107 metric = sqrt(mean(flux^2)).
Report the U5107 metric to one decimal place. 25.9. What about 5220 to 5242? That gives 26.8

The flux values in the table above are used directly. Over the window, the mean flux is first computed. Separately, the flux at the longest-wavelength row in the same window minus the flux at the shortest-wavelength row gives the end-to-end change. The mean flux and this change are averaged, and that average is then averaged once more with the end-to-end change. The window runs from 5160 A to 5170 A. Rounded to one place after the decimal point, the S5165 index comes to 2.7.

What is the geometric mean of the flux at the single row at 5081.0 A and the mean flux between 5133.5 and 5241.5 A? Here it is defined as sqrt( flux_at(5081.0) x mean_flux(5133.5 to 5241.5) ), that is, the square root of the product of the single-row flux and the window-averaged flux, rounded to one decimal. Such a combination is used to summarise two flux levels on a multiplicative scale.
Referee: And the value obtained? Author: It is 25.1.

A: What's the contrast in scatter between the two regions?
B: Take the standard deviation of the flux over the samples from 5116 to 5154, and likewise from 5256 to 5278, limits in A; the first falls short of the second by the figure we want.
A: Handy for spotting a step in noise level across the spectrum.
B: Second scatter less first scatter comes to 0.0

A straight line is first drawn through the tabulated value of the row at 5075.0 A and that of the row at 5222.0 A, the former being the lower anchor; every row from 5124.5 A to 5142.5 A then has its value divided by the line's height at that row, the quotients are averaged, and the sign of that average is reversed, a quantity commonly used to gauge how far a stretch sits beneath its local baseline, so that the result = -0.950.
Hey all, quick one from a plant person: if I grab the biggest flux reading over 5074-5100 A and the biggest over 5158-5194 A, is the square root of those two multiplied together 25.7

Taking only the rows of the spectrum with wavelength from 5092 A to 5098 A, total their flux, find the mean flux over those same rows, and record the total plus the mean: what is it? 74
